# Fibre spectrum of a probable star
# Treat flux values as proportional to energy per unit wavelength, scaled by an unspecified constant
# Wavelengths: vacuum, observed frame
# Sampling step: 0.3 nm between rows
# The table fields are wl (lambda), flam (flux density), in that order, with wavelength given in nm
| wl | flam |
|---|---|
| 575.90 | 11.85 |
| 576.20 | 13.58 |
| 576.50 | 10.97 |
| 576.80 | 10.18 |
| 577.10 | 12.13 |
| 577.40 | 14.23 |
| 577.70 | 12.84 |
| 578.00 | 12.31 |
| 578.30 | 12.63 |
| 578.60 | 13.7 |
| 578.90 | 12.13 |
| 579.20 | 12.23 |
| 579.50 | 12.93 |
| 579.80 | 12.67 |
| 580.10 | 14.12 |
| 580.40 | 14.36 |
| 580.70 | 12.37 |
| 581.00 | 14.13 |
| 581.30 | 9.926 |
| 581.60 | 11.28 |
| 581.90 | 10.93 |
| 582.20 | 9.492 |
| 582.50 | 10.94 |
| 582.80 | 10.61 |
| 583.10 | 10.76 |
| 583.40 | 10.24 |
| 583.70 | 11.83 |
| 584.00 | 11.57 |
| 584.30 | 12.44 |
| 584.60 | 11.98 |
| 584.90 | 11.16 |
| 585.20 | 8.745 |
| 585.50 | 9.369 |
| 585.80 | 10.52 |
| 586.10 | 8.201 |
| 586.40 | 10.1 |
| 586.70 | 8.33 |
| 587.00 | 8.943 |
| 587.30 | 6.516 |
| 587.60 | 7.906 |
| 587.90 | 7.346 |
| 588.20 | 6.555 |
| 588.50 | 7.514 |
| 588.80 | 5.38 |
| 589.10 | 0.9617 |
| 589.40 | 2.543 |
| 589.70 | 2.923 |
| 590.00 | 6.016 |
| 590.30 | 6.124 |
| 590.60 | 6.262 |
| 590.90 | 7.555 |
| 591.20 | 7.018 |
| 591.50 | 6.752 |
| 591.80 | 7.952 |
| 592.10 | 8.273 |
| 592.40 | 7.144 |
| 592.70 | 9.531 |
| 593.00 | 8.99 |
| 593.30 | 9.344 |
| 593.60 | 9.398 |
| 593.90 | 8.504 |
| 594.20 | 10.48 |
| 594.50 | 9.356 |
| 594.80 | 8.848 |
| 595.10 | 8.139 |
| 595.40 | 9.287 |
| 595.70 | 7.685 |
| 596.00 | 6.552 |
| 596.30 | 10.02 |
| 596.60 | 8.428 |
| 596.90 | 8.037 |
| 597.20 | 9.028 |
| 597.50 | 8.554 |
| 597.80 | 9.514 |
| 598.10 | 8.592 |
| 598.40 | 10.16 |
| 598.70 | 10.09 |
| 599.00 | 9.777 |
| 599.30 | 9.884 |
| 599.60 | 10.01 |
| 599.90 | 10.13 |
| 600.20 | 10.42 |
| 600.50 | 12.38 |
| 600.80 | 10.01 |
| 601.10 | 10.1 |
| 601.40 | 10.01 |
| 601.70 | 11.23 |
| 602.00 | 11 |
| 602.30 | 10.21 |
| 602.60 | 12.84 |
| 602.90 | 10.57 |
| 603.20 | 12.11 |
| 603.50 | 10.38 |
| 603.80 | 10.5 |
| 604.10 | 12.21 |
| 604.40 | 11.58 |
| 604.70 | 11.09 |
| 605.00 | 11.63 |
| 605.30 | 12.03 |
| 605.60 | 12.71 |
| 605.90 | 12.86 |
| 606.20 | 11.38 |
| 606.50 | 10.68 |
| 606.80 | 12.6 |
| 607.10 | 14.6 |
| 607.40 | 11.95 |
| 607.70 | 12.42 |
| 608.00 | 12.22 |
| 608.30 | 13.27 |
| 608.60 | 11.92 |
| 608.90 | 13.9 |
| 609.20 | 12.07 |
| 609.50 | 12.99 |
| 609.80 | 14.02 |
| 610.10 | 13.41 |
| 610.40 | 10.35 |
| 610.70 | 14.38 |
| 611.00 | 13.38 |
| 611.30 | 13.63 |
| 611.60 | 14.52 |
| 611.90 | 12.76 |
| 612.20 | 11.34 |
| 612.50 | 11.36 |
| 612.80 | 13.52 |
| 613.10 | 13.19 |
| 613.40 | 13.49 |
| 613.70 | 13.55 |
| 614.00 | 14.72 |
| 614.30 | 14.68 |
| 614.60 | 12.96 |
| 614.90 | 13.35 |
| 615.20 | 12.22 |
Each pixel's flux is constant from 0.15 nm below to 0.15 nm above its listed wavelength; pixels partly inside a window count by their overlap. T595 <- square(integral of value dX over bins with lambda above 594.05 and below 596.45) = 446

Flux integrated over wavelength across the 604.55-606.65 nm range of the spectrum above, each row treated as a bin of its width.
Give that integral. 25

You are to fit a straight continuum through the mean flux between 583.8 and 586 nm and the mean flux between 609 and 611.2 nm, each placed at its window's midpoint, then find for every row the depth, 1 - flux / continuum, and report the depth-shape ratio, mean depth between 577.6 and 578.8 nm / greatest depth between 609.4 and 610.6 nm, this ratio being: -1.3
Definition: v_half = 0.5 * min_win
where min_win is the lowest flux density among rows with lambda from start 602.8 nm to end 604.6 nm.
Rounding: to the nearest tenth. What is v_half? 5.2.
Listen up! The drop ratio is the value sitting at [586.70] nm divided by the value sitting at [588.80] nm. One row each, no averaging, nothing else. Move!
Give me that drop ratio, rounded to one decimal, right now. 1.5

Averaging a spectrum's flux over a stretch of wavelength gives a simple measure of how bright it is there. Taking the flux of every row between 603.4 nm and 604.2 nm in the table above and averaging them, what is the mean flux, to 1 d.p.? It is 11.0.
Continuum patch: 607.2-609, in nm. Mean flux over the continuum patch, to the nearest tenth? 12.6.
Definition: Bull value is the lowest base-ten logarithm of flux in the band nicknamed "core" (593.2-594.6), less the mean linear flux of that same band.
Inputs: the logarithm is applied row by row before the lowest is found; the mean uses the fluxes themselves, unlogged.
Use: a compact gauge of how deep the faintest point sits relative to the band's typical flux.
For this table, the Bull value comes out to -8.5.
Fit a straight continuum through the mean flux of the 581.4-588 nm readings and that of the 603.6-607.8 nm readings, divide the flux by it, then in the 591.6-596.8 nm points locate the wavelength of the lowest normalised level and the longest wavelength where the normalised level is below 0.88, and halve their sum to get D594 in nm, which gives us 596.30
